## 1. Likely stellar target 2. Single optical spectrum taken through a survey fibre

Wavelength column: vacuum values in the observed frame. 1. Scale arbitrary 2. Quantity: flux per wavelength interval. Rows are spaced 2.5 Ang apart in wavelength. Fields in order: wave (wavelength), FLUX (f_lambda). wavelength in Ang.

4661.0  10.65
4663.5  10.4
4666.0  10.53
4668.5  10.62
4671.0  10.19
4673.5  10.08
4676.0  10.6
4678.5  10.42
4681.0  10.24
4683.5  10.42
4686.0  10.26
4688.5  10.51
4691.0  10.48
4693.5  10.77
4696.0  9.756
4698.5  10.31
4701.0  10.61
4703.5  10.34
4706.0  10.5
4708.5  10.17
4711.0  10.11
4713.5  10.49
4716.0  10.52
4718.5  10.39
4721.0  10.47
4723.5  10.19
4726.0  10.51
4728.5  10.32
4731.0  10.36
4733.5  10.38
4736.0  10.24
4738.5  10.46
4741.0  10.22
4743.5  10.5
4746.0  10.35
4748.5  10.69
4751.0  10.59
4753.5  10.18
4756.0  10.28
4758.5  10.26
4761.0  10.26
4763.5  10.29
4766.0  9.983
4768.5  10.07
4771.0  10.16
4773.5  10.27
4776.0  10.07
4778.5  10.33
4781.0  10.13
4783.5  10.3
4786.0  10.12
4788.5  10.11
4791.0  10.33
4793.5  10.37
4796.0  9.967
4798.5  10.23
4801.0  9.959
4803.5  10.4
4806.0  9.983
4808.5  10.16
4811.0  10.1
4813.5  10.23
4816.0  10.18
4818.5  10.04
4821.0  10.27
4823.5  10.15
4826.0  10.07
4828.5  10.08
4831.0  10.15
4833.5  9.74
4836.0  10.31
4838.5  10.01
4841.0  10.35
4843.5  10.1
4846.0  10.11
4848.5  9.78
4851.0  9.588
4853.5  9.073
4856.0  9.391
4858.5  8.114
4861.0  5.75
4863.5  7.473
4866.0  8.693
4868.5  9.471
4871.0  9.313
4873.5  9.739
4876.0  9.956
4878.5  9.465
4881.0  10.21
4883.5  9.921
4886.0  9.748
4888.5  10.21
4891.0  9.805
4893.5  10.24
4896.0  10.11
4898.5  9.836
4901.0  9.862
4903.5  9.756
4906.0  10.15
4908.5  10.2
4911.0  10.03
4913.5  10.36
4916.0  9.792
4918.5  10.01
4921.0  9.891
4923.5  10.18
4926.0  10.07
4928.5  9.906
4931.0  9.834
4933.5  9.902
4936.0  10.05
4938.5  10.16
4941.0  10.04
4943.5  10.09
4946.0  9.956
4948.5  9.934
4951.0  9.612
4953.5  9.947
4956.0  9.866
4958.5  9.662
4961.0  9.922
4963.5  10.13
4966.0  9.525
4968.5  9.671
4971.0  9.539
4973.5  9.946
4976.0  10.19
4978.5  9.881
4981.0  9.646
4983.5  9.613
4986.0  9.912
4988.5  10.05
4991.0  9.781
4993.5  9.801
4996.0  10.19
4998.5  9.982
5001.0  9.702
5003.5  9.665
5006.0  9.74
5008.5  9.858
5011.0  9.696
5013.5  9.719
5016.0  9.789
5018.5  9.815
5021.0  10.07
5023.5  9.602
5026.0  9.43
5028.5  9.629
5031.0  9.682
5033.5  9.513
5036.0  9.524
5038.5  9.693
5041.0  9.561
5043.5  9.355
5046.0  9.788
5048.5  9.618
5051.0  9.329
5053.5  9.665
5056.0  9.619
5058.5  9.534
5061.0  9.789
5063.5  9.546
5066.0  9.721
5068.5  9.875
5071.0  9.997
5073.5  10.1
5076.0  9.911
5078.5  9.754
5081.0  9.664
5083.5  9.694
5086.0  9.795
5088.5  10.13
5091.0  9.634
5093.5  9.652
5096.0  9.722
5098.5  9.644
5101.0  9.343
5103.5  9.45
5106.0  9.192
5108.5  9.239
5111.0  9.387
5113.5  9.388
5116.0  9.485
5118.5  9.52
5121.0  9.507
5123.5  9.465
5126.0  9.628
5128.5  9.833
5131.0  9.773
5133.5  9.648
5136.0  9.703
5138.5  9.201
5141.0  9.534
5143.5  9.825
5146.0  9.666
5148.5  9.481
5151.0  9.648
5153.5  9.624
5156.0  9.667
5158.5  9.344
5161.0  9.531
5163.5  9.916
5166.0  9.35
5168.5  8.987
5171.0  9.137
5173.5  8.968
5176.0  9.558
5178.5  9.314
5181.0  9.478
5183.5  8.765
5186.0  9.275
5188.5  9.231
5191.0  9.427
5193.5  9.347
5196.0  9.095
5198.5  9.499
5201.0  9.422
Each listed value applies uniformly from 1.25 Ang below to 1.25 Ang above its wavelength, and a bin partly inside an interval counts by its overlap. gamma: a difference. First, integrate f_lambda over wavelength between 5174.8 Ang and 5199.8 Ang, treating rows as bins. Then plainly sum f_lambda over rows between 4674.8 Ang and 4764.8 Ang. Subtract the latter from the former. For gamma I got -141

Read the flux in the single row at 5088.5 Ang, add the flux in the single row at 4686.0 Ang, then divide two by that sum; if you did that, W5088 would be 0.098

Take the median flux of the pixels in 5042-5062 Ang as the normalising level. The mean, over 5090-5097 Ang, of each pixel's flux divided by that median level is 1.01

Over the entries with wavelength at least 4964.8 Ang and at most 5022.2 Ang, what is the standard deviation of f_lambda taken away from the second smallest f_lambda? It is 9.4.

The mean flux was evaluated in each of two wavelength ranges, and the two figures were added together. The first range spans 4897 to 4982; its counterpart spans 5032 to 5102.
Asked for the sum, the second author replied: 19.6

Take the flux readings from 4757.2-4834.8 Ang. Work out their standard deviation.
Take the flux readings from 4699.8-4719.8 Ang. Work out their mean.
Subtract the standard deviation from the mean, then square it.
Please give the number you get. 105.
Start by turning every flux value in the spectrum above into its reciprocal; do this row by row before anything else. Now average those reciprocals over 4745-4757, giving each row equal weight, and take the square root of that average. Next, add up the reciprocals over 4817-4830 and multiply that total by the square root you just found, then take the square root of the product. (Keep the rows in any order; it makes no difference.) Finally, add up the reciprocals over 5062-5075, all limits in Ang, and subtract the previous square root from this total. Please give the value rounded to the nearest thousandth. 0.117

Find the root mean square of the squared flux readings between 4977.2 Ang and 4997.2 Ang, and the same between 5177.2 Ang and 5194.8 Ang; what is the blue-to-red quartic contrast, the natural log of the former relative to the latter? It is 0.12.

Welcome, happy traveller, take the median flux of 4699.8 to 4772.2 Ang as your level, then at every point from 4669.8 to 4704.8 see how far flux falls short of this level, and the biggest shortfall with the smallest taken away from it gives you 1.0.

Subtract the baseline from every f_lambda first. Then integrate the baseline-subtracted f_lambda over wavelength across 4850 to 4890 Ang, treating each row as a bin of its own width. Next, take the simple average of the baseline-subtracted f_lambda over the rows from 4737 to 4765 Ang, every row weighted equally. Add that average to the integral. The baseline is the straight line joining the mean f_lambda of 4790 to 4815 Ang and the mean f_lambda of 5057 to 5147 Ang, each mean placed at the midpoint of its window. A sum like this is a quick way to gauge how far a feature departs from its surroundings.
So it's -37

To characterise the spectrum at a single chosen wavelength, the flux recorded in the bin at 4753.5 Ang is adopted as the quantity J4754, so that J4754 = 10.18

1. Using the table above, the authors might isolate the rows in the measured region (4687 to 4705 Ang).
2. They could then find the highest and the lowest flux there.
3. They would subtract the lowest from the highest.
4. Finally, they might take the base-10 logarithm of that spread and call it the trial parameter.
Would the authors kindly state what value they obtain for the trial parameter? 0.01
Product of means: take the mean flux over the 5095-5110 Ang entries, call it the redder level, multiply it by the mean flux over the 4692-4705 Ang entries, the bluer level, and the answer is 98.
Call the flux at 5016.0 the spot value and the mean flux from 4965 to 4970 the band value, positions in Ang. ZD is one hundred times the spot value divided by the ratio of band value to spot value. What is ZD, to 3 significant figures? 998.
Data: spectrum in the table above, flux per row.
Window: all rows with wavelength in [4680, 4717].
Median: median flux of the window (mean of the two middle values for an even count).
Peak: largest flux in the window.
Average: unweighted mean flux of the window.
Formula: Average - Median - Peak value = -10.8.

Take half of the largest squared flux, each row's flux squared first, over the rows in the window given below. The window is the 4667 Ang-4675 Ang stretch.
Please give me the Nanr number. 56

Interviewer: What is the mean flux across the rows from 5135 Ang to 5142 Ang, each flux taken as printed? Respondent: 9.5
